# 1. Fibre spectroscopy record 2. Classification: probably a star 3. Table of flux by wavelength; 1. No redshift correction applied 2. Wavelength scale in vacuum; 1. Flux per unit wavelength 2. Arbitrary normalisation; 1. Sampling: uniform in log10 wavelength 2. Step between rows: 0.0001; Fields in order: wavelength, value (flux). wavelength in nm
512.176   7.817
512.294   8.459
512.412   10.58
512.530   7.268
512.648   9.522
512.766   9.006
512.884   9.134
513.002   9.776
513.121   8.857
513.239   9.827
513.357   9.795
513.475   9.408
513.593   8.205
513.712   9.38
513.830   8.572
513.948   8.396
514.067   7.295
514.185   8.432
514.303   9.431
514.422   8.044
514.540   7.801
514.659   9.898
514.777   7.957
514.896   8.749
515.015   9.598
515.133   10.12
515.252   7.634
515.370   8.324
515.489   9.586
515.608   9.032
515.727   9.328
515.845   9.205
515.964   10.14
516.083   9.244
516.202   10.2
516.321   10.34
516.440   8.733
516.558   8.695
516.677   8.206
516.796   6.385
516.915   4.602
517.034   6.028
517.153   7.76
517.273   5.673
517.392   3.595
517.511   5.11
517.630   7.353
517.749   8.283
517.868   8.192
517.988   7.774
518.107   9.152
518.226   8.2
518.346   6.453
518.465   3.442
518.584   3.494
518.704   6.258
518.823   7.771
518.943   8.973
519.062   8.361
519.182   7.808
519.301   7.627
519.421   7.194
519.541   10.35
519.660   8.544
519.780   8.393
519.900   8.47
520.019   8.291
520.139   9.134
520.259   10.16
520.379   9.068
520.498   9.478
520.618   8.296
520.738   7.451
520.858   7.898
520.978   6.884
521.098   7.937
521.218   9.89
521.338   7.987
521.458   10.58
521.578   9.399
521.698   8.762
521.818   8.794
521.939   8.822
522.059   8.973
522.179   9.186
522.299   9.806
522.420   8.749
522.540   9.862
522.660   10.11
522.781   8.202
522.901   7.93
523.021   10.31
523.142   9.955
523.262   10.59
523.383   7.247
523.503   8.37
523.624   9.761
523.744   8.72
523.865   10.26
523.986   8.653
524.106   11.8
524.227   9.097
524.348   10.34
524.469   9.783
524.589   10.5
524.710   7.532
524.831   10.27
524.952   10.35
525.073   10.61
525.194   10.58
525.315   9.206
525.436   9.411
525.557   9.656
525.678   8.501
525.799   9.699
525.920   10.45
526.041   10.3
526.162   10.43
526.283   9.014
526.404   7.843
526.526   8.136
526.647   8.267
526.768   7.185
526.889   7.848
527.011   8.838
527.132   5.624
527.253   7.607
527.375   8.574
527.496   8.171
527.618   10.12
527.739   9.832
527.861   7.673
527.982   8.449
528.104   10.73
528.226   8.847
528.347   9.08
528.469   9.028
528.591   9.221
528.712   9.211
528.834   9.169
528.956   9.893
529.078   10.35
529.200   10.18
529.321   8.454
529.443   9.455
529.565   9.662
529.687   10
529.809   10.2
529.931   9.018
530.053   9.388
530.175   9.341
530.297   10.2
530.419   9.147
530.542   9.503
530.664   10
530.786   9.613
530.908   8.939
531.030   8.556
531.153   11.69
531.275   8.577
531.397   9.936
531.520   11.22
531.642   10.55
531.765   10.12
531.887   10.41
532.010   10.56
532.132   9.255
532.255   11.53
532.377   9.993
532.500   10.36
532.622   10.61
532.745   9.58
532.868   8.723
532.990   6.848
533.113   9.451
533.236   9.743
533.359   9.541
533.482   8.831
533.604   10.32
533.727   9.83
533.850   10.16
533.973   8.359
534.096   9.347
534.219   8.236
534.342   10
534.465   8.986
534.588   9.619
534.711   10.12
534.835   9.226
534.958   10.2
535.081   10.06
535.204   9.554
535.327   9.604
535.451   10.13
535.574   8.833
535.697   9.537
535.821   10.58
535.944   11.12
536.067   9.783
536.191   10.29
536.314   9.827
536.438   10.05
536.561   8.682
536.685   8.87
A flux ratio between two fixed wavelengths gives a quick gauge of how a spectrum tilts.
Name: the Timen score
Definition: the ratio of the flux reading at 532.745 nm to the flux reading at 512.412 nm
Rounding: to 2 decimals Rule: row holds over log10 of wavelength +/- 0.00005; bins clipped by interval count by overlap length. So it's 0.91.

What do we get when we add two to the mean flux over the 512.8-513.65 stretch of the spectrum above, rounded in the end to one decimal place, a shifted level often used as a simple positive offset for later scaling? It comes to 11.3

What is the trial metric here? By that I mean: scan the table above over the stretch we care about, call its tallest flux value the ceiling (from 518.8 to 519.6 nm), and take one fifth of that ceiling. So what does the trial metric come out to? 2.07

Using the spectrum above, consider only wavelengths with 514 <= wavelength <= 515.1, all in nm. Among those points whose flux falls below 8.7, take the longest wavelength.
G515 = 514.777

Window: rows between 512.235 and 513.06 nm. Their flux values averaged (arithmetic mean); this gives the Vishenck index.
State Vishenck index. 9.1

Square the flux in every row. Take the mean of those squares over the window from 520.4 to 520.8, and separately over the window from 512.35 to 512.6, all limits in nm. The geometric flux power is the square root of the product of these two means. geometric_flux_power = 77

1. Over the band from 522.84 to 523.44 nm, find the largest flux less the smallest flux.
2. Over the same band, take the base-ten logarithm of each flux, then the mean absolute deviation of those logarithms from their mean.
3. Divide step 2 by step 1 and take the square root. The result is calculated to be 0.138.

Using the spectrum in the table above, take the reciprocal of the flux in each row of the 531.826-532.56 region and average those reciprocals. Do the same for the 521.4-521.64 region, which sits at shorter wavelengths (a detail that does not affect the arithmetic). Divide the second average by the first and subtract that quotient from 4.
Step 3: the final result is 2.96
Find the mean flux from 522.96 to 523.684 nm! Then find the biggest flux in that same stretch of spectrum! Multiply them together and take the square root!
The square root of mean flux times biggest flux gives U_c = 10.0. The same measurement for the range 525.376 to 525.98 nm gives 10.0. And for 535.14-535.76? 9.8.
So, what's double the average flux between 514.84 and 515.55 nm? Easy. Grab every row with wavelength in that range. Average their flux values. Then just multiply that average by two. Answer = 18.0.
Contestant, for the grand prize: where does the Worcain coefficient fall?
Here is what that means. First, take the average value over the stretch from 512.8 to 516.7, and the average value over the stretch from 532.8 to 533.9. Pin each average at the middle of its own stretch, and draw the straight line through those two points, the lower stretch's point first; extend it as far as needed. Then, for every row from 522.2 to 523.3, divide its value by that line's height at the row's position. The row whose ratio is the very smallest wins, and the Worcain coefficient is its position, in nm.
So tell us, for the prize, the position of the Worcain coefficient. 522.901 nm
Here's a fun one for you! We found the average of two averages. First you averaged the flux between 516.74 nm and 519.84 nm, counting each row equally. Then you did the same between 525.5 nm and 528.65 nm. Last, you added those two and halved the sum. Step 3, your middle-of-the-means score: 7.9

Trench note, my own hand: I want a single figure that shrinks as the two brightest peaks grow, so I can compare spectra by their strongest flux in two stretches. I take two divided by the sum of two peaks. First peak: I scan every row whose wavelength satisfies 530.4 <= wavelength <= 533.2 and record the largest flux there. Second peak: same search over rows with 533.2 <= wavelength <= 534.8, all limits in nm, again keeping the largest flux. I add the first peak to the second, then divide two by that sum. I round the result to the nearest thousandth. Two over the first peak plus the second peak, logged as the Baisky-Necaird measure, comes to 0.091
